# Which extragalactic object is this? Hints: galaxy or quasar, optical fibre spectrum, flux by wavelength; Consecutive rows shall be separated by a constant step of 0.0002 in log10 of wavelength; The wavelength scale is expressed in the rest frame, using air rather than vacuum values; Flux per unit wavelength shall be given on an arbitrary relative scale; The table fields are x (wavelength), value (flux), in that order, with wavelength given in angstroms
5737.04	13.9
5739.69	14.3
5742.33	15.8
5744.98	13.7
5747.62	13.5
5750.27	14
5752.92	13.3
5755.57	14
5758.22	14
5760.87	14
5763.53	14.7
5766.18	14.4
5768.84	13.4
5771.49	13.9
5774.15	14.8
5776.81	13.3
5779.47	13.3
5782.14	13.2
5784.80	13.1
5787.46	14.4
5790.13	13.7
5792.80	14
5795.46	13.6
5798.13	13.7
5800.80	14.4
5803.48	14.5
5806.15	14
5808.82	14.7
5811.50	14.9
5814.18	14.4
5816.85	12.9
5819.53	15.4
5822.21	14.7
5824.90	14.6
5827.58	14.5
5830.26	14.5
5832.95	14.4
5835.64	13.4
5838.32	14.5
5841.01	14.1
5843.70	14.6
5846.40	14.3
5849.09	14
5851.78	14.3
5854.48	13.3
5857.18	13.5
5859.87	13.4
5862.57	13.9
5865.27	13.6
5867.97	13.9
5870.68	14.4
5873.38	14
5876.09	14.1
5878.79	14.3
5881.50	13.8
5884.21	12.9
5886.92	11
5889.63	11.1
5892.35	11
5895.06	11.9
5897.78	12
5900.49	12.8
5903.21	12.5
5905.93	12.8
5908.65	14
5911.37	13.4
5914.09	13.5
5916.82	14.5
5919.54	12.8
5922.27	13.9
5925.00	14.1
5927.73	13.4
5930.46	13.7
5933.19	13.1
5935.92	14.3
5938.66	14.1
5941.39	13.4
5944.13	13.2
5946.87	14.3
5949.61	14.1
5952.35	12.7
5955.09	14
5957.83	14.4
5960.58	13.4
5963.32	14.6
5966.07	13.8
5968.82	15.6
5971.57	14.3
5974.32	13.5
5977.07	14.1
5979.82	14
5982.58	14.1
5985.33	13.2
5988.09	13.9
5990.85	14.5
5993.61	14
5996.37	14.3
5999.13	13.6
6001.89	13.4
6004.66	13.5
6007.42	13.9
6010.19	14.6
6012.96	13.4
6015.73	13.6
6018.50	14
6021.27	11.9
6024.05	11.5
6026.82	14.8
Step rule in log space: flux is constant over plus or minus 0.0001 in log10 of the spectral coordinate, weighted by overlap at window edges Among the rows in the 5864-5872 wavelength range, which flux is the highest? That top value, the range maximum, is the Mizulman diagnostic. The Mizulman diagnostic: 14.4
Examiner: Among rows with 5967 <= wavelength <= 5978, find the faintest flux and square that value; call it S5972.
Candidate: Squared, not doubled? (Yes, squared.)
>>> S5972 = 182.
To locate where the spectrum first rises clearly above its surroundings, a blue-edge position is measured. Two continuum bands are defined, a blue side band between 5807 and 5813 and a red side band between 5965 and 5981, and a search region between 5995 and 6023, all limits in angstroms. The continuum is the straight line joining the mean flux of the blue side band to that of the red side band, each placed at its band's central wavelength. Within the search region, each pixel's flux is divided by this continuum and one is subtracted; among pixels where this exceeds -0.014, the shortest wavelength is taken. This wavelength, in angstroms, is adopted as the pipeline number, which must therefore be 5996.37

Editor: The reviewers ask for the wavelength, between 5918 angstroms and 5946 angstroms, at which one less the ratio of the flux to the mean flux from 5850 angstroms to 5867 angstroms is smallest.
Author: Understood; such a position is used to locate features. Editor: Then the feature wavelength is 5935.92 angstroms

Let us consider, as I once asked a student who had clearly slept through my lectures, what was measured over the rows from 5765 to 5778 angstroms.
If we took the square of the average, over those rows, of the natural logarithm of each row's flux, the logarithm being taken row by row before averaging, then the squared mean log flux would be 6.95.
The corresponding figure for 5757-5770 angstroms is 7.00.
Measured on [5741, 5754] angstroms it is 6.98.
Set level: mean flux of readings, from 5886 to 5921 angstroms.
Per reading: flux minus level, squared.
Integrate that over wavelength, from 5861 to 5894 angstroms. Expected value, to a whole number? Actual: 65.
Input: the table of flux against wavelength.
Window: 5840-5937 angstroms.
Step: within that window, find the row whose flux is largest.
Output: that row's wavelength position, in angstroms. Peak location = 5843.70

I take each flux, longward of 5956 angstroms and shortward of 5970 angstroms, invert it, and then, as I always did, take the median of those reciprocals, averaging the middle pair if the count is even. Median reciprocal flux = 0.069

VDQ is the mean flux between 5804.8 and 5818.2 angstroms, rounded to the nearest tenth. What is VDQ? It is 14.2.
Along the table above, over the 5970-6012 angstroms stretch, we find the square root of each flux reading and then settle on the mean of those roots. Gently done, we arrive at 3.73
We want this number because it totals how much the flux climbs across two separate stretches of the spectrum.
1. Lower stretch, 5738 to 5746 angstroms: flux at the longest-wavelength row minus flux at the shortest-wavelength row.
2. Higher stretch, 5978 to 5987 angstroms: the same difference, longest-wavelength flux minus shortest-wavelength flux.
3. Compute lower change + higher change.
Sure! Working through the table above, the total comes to -1.4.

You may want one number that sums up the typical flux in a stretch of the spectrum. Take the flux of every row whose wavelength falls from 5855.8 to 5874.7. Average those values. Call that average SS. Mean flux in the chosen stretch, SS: 13.8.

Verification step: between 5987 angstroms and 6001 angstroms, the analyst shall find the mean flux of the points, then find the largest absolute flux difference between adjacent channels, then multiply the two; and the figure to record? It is 10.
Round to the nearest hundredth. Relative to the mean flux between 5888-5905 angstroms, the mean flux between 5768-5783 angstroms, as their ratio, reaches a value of 1.15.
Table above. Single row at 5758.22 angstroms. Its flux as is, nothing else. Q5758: 14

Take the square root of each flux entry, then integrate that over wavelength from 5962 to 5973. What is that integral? 42.0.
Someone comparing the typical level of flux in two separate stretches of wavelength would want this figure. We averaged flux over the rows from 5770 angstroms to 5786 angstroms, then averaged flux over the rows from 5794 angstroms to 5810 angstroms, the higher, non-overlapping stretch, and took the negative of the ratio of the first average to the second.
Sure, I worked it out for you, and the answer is -0.96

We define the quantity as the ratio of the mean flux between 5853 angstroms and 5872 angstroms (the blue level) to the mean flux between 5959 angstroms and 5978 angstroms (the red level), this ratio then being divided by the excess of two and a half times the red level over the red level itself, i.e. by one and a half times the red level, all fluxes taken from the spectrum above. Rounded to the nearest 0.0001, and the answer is 0.0454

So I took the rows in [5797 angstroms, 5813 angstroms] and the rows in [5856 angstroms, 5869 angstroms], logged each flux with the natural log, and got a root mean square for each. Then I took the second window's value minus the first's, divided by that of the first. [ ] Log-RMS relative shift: -0.019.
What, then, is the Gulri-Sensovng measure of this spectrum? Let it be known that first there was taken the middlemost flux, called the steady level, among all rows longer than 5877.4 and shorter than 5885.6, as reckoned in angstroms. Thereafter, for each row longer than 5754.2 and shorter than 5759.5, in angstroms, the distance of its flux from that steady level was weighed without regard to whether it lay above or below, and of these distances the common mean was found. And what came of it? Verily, 0.20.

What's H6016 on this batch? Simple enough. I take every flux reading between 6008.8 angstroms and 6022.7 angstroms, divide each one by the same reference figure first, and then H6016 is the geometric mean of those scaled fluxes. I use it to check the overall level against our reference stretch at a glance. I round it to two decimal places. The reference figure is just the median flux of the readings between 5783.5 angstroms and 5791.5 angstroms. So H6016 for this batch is 0.98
